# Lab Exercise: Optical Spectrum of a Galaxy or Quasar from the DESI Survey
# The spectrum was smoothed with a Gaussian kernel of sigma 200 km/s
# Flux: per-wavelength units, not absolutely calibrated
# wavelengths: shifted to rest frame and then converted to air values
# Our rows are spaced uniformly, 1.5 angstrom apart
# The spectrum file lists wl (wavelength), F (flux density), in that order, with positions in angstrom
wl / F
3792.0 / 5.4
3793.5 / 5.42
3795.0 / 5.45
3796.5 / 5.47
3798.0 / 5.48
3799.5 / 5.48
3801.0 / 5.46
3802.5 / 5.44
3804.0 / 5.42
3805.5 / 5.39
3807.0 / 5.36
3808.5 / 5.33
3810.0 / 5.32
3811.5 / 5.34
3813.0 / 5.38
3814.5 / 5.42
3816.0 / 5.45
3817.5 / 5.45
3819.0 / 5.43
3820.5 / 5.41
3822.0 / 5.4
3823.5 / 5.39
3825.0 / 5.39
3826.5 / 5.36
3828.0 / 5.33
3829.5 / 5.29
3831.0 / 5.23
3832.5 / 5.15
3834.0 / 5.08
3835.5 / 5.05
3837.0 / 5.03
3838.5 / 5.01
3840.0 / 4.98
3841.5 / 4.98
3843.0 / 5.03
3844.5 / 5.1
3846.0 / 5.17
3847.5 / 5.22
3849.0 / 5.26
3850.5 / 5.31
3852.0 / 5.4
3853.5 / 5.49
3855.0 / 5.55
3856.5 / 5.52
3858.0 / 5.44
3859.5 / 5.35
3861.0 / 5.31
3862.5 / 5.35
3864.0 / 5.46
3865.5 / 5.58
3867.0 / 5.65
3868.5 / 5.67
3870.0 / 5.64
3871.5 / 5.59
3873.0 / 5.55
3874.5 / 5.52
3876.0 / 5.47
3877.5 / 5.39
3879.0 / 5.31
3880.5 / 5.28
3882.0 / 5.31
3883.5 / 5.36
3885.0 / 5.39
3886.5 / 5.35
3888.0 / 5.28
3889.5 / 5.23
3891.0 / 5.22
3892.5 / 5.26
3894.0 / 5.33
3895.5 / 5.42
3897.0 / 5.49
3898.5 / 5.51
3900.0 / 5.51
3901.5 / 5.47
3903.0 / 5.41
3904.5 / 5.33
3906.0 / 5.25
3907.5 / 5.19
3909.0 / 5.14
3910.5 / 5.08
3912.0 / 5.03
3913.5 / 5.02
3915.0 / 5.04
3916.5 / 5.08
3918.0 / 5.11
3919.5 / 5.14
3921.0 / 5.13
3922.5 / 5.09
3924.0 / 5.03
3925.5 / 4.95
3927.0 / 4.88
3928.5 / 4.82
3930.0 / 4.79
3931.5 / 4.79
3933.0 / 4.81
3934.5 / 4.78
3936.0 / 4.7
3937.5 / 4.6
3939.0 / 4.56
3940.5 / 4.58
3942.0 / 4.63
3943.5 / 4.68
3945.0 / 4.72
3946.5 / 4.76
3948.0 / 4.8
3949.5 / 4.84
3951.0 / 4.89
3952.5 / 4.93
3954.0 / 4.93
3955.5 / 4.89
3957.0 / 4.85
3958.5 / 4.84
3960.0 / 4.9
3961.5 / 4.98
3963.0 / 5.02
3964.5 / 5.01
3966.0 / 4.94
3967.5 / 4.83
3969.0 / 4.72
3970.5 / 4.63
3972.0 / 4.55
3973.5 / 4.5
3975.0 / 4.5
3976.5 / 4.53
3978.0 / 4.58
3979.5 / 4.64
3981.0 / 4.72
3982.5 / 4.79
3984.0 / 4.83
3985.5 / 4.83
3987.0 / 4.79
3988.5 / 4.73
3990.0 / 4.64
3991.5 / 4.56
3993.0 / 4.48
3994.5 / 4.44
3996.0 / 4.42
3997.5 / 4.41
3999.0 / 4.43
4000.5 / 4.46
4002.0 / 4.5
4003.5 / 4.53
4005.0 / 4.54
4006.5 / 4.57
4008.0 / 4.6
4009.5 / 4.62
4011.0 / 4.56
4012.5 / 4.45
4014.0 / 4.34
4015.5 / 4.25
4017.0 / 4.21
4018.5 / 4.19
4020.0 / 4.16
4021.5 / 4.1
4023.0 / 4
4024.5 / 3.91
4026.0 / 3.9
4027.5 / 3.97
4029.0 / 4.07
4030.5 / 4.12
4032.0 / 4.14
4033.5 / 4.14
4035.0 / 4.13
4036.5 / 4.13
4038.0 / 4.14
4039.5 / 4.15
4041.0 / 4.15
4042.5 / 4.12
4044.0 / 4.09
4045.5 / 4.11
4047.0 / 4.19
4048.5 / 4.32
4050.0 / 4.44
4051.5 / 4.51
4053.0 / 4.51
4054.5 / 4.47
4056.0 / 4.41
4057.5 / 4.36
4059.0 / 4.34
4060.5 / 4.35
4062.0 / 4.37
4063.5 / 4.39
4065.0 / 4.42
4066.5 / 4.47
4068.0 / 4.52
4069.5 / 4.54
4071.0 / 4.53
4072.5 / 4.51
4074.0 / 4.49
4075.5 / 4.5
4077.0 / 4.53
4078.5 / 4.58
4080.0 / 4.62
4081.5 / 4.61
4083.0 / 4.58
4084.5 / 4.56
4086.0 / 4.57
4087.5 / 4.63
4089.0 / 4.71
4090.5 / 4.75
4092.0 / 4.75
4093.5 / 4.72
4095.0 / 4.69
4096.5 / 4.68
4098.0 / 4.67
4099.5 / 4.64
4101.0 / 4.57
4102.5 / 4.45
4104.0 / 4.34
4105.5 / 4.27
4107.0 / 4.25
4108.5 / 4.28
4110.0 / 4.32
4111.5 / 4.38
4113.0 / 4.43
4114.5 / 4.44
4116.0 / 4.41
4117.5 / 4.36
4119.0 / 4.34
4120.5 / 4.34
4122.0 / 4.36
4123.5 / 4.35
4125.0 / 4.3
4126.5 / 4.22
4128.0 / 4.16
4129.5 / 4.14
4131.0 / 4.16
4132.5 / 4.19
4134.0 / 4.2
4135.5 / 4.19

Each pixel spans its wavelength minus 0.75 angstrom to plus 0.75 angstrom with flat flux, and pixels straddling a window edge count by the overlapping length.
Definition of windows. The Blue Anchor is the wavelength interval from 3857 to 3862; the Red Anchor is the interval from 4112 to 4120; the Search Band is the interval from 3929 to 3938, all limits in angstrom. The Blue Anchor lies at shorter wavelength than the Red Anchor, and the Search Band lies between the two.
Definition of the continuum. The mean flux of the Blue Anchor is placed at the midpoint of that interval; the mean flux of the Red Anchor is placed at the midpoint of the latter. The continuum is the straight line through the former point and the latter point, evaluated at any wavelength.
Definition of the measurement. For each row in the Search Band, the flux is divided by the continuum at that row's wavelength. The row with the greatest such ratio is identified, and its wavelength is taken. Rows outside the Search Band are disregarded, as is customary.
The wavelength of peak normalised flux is 3933.0 angstrom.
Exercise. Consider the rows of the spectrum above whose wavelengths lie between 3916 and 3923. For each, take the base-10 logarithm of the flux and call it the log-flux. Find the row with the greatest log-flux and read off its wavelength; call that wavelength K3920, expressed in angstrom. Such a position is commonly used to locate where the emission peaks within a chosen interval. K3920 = 3919.5 angstrom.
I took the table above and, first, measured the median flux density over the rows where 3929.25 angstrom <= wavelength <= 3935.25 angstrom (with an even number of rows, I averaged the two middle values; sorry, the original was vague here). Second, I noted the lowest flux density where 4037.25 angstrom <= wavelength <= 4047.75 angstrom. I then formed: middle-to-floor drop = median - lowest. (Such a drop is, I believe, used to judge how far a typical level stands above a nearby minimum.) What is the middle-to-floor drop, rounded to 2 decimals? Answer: 0.70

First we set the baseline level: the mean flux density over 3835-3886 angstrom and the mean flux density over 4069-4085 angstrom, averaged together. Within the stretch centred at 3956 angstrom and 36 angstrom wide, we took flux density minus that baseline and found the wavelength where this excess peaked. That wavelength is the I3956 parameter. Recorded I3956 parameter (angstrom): 3963.0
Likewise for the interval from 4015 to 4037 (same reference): 4015.5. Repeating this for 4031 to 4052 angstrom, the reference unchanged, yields 4051.5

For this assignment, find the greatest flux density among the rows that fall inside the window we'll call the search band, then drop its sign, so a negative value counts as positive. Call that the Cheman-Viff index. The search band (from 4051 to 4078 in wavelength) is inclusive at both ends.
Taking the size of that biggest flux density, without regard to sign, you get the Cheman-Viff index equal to 4.54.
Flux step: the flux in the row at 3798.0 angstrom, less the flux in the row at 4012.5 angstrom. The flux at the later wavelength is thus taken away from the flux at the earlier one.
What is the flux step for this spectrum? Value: 1.0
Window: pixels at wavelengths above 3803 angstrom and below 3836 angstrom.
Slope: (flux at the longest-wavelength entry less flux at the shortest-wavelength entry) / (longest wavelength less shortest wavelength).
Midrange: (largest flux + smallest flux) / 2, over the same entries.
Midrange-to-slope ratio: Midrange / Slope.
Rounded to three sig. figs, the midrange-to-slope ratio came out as -447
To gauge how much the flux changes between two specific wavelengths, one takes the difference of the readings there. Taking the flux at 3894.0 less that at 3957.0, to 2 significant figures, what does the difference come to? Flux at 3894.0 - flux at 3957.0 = 0.48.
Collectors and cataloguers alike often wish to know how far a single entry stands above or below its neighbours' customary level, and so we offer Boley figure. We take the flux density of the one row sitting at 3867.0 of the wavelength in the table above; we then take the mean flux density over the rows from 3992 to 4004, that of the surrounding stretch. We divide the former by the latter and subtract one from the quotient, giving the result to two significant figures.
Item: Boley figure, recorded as 0.27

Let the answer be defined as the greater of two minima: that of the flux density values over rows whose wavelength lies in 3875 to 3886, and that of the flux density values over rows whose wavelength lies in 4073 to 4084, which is 5.28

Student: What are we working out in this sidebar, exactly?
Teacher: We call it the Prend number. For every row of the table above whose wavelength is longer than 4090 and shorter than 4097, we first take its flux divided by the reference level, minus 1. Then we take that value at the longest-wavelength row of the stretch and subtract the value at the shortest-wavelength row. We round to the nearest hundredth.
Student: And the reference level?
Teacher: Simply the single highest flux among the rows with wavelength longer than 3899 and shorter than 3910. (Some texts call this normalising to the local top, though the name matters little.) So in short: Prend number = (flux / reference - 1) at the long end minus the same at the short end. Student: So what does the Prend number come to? -0.01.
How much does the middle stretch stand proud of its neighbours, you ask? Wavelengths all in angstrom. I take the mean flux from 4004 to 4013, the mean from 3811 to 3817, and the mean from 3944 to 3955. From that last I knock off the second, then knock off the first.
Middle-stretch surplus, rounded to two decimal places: -5.12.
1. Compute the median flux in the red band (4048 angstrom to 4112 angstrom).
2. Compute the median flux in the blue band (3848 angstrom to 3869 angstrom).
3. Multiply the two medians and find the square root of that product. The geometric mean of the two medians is 4.96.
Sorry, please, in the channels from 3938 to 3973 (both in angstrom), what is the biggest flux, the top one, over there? 5.02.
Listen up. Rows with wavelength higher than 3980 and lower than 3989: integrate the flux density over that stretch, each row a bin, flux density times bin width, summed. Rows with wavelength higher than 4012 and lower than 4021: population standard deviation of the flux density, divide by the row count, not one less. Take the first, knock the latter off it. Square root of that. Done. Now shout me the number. 6.55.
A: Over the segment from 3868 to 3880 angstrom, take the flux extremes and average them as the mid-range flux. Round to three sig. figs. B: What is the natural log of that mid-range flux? 1.70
